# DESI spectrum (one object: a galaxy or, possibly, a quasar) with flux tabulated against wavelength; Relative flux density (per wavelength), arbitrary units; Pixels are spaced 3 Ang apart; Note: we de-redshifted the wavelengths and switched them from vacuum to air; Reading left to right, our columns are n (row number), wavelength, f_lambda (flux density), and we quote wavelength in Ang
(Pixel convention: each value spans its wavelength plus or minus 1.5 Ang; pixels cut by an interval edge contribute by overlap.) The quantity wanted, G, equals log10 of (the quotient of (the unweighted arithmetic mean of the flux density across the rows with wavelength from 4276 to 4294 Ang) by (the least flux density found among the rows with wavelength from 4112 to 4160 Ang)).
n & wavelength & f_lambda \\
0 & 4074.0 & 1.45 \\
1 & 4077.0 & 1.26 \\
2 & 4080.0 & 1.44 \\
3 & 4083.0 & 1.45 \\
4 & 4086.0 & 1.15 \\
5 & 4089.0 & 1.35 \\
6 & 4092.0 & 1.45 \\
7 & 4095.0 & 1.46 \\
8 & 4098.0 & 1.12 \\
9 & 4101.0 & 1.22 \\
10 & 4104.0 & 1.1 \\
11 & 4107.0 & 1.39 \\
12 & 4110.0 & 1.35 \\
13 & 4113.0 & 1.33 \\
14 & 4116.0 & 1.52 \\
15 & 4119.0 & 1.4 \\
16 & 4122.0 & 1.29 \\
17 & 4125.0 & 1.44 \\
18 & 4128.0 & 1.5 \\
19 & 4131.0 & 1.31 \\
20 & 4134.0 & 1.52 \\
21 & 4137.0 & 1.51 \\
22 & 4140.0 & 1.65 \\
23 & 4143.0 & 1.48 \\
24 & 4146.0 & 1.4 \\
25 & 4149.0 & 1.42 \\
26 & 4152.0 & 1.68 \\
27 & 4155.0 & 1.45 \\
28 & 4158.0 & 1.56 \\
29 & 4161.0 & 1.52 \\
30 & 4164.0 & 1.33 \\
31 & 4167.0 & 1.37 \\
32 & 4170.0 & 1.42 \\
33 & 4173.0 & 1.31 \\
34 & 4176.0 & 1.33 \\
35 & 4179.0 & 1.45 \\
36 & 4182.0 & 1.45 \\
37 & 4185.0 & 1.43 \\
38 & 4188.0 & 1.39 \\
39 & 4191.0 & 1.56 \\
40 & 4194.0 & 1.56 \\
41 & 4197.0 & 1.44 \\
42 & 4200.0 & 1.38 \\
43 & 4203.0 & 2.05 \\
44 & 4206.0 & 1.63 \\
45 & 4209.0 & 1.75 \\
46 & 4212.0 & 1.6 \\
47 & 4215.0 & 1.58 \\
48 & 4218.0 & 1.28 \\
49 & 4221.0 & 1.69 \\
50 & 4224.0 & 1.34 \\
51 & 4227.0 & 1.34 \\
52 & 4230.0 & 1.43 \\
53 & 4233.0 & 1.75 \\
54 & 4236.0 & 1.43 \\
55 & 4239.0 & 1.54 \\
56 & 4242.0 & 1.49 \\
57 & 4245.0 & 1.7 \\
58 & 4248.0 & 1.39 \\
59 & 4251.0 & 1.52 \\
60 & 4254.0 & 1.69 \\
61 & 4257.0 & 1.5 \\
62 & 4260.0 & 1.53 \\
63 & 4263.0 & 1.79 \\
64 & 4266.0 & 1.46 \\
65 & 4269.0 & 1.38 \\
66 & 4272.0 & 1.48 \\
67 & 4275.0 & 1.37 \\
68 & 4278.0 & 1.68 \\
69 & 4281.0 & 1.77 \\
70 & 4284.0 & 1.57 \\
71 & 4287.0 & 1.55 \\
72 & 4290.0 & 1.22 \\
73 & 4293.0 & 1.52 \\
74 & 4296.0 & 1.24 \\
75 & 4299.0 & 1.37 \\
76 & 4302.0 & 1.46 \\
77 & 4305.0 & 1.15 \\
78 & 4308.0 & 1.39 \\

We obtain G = 0.080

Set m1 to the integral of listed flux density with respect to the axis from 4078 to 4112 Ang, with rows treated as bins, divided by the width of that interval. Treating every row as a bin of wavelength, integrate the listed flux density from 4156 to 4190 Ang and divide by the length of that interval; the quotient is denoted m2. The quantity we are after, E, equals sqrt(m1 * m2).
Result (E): 1.37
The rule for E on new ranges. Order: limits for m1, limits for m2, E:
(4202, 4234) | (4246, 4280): 1.55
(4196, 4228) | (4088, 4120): 1.44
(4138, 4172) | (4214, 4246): 1.49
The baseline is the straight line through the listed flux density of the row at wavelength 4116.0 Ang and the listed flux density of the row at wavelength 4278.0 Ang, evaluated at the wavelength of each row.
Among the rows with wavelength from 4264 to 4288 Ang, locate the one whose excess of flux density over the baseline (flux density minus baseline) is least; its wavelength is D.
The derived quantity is 4275.0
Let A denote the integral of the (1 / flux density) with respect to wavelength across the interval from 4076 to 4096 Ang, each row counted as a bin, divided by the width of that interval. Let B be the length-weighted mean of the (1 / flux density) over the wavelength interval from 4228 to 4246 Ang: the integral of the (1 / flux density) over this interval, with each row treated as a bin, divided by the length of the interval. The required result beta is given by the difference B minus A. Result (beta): -0.087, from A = 0.74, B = 0.651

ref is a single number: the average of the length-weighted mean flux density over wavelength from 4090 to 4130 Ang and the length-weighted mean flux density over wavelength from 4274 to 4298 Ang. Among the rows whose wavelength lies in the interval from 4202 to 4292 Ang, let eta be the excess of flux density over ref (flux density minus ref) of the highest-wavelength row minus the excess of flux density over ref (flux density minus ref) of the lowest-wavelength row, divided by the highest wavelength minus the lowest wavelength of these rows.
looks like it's -0.010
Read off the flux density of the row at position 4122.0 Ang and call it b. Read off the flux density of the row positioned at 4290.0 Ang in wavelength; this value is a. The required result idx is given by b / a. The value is 1.06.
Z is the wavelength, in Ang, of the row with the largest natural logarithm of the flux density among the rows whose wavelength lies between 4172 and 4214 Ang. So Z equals 4203.0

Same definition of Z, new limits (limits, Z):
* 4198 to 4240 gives 4203.0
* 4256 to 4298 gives 4263.0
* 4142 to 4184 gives 4152.0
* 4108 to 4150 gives 4140.0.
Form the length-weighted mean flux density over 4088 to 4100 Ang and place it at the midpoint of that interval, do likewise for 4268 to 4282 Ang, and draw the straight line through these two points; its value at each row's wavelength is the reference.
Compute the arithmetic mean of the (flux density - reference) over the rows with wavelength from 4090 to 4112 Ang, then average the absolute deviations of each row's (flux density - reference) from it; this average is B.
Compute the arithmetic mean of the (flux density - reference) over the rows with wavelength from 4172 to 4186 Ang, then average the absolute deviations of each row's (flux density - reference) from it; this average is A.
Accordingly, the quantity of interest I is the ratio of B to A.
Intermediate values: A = 0.055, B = 0.13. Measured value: 2.35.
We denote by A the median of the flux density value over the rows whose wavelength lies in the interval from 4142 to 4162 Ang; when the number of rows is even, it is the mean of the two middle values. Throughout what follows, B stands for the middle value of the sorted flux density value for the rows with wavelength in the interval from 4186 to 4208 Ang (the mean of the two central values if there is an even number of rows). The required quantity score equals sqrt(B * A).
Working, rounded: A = 1.48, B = 1.56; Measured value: 1.52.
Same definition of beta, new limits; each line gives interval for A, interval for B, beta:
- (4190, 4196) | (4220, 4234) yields 0.032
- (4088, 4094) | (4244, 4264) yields -0.074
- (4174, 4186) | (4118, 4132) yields 0.011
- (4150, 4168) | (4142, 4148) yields 0.020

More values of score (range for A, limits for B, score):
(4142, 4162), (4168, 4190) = 1.45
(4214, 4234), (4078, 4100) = 1.43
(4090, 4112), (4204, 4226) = 1.47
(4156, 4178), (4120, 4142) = 1.43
